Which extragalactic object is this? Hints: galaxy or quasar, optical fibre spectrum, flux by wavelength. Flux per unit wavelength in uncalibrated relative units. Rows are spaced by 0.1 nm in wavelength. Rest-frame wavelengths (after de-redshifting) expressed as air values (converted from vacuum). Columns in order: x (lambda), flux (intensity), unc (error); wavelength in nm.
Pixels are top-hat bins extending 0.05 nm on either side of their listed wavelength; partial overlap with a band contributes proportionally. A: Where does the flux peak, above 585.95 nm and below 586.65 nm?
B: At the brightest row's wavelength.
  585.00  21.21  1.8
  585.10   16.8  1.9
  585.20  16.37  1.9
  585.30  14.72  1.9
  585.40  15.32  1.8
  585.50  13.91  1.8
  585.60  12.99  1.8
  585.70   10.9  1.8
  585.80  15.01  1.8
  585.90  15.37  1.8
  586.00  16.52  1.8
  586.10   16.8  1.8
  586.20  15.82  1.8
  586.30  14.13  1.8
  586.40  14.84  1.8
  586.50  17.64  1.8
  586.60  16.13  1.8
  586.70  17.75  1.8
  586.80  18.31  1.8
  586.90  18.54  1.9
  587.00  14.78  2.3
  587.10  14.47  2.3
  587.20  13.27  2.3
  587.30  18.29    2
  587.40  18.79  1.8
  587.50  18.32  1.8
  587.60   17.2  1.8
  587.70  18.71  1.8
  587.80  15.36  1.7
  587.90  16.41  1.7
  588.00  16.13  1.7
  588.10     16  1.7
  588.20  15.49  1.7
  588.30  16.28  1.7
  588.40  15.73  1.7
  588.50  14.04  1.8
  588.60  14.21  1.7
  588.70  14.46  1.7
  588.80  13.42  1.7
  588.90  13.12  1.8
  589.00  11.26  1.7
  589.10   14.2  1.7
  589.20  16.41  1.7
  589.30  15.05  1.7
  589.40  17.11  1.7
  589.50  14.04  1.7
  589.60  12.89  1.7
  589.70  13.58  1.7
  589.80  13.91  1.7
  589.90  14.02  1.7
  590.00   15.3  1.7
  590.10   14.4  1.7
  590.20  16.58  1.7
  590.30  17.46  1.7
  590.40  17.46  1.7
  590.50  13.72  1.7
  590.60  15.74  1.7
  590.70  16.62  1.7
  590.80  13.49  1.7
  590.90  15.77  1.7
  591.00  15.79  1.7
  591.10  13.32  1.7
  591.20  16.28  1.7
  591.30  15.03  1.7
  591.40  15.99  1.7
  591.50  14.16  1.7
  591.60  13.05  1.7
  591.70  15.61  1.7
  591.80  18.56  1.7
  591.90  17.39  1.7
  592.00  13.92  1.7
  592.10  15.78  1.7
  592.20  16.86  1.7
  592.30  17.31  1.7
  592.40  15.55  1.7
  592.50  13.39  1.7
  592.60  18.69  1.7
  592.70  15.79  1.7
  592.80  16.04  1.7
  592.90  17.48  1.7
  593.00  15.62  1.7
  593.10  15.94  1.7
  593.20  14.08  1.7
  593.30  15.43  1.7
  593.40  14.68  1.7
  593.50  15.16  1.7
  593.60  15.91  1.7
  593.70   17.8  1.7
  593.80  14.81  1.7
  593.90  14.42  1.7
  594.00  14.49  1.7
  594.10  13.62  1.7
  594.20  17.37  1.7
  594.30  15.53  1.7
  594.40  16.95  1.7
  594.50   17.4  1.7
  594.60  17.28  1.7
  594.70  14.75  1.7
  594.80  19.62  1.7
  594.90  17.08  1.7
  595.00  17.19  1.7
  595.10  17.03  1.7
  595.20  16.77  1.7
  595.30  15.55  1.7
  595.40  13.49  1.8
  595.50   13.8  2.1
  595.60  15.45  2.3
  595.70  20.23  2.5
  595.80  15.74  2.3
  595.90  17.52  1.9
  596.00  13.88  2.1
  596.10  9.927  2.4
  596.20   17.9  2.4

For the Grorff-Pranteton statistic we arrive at 586.50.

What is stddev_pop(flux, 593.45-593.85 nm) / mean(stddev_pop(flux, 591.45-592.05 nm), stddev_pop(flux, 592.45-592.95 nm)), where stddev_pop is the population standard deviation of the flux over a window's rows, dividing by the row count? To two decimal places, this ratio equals 0.62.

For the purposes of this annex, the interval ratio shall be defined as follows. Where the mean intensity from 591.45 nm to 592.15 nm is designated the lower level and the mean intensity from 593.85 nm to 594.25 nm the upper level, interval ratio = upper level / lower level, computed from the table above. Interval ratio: 0.97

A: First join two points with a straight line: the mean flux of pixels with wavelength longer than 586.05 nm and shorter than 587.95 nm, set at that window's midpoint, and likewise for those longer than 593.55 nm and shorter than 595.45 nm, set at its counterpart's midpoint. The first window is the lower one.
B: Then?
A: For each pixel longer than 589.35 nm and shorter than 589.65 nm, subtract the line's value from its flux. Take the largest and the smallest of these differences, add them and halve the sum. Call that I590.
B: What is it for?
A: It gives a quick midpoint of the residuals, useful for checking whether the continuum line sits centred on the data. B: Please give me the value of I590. -1.5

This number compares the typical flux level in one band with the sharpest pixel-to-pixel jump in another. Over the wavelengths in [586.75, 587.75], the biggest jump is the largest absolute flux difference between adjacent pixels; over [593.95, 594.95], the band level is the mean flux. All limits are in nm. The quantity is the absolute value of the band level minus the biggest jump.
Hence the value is 11.4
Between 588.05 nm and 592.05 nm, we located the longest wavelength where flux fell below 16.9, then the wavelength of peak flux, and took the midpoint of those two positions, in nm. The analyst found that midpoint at 591.90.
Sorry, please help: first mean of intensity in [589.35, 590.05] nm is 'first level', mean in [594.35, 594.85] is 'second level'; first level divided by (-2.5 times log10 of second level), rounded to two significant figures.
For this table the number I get -4.7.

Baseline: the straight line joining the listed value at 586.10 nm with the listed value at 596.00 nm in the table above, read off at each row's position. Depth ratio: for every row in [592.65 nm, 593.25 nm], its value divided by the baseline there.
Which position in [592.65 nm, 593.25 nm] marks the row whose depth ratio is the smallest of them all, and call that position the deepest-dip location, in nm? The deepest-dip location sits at 593.20 nm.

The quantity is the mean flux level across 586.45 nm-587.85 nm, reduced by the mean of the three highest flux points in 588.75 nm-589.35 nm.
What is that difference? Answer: 1.75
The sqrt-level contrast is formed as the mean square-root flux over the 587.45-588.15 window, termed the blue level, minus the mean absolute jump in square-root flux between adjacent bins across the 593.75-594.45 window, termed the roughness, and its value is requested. 3.93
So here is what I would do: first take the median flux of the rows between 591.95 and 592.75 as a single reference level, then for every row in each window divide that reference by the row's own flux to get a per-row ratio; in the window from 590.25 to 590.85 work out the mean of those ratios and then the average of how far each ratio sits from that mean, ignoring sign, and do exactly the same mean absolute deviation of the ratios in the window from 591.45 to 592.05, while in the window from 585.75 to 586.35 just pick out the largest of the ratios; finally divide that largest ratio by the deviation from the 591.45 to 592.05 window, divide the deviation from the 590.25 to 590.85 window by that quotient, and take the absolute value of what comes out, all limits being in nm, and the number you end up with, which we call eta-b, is 0.010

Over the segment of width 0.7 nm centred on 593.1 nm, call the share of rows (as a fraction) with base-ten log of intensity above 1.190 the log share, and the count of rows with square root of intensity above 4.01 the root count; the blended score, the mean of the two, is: 0.8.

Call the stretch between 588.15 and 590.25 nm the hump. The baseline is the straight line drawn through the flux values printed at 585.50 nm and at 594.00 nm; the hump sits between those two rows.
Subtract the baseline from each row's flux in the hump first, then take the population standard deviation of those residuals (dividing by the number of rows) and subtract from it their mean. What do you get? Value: 1.0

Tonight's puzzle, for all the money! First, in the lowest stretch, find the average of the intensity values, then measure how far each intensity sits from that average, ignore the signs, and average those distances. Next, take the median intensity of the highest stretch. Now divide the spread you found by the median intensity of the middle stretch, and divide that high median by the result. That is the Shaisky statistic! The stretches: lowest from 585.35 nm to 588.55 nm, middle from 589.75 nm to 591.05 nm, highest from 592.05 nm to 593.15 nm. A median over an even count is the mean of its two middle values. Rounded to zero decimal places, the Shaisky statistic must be 173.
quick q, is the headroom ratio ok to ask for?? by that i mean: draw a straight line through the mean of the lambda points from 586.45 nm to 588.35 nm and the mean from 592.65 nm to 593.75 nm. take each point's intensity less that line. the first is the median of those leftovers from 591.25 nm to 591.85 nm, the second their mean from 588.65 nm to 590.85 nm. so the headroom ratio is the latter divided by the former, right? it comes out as 2.1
